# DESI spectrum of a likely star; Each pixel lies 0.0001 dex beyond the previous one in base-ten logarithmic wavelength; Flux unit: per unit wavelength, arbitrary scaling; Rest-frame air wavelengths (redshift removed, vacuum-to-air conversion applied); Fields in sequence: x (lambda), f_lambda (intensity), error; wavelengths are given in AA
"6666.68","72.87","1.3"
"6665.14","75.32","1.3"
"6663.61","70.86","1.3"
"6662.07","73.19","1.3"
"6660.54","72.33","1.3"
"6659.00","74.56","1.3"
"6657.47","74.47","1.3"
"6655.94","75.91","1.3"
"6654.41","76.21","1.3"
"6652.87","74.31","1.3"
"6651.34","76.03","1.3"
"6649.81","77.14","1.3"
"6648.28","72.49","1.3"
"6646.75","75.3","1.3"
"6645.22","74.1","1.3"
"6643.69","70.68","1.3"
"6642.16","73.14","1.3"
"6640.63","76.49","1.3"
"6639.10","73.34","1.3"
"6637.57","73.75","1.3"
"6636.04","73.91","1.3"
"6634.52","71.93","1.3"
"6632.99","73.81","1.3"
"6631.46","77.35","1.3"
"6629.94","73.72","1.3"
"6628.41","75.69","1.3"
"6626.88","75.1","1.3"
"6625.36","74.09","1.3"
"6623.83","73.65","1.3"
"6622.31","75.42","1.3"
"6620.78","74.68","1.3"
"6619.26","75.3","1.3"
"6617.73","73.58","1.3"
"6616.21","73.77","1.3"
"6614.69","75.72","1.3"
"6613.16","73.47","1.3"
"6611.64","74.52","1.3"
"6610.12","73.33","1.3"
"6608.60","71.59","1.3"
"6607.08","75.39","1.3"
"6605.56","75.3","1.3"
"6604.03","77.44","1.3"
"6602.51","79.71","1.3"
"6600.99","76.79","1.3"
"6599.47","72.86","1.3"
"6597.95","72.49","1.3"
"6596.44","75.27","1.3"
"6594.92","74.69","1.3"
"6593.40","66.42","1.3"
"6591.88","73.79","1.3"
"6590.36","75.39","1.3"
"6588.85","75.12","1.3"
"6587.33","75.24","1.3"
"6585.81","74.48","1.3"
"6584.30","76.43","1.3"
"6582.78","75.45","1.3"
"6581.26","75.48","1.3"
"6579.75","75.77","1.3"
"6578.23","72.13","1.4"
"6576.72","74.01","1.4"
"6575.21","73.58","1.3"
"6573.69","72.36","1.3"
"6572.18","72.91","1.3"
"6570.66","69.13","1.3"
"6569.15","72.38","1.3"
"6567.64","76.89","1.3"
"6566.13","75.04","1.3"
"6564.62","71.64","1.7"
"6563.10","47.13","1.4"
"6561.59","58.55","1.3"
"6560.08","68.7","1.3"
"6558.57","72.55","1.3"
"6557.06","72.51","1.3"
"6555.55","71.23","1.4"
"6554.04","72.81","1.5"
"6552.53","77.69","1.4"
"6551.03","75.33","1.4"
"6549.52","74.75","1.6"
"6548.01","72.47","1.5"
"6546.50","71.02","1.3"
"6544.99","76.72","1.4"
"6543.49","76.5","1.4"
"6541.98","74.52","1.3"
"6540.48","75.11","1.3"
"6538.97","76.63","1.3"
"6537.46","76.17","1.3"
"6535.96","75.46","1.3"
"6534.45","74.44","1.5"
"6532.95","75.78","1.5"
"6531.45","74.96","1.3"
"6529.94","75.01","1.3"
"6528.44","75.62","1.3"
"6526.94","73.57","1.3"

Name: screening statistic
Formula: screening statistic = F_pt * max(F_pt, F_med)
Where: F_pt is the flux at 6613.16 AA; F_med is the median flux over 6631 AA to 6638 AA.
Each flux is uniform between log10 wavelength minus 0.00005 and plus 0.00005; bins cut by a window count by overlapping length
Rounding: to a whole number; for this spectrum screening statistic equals 5423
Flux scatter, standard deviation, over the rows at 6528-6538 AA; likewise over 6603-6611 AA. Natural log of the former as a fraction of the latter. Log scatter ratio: -1.3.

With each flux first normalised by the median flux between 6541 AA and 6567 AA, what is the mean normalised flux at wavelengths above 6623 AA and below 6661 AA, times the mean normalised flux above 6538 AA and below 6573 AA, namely 1.02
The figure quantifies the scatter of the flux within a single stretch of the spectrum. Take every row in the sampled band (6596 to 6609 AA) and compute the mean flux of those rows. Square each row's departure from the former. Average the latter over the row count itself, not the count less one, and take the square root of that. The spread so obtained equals 2.4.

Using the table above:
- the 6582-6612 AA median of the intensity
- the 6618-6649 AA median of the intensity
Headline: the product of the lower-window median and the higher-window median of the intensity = 5563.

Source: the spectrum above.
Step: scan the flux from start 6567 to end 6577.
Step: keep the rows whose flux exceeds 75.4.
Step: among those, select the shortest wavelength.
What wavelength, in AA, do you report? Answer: 6567.64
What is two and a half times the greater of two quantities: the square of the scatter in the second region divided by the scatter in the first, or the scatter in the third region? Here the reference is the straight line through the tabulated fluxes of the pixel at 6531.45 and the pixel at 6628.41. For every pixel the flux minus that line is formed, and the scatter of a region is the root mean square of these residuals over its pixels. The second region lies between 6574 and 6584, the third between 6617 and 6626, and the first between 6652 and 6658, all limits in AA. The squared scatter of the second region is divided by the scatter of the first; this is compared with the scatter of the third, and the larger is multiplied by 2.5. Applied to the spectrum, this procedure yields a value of 5.8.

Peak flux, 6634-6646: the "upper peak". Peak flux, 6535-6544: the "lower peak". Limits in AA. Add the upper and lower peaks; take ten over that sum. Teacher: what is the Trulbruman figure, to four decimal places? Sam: 0.0653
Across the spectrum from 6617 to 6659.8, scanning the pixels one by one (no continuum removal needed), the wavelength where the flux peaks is 6631.46 AA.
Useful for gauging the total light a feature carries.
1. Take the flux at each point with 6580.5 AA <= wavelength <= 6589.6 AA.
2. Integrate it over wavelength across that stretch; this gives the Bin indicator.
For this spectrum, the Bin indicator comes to 686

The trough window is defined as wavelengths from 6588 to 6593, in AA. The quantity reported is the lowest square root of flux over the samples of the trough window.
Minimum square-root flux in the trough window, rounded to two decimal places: 8.59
